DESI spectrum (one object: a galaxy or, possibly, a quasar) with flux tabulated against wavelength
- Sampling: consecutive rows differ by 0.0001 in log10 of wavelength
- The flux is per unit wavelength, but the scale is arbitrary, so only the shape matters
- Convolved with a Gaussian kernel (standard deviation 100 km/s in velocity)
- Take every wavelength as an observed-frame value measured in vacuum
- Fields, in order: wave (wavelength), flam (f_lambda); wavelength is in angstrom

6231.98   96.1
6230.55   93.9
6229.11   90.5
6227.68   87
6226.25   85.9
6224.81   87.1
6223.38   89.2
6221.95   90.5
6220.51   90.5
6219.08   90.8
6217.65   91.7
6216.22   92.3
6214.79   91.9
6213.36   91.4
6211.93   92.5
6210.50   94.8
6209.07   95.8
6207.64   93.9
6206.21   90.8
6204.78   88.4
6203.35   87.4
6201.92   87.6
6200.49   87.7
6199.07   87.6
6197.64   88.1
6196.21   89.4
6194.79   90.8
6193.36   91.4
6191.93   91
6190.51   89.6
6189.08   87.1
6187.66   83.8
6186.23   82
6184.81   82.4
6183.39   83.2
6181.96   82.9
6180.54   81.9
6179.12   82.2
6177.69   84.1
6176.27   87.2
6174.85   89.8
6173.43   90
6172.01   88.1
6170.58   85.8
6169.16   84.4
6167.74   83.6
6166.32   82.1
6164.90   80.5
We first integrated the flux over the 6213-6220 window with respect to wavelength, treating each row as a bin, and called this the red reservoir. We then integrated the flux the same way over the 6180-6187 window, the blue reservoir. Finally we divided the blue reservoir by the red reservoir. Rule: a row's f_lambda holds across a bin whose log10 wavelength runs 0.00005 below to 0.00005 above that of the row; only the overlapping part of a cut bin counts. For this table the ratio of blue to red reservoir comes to 0.90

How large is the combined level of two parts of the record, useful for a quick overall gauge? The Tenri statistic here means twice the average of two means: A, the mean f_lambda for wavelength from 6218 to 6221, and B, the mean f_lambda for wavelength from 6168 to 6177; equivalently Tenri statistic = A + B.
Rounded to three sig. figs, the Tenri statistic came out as 178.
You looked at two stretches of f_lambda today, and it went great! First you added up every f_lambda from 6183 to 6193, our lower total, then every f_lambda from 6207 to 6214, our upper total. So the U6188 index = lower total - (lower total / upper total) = 598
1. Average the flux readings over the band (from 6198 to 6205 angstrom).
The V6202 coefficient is 87.7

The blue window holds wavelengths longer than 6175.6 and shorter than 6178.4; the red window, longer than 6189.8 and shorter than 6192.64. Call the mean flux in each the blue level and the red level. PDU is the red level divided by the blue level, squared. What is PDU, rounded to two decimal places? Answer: 1.11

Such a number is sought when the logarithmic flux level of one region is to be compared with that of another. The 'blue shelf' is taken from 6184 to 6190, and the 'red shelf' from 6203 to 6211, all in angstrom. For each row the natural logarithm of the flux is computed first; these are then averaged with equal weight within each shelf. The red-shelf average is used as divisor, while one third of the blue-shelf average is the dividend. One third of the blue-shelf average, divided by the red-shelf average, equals 0.327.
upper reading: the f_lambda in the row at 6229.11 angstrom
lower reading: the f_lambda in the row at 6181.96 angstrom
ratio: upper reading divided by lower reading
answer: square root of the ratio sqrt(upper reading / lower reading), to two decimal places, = 1.04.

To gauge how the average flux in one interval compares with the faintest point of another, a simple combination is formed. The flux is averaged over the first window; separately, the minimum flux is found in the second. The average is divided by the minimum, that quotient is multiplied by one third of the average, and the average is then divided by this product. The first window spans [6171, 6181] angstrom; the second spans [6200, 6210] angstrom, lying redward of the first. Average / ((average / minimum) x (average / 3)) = 3.04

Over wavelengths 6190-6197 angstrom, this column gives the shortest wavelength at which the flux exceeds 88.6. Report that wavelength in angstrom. 6190.51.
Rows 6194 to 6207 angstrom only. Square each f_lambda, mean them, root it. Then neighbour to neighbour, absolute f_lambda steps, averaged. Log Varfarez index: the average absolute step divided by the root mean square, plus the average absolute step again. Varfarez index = 0.88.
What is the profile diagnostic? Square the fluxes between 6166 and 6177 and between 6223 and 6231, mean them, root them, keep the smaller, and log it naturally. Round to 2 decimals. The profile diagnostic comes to 4.46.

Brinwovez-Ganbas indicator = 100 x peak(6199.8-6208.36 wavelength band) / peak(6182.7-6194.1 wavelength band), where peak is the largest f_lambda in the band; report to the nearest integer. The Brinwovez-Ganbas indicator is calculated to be 103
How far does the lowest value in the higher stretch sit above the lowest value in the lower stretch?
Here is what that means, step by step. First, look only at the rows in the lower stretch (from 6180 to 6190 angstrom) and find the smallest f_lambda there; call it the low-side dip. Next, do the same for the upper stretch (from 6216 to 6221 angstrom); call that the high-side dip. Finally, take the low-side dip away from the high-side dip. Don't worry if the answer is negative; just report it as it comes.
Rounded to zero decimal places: 9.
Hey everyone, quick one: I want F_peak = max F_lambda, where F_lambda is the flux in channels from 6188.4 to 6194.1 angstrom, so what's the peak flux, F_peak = 91.4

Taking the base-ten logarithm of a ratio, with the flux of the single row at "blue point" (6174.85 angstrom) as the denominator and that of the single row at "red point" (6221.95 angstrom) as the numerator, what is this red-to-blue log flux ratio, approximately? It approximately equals 0.003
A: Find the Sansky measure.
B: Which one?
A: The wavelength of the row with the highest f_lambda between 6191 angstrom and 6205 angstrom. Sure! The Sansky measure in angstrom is 6193.36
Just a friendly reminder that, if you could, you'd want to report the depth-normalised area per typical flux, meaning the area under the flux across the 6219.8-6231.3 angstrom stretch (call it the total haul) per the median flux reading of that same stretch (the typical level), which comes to 11.4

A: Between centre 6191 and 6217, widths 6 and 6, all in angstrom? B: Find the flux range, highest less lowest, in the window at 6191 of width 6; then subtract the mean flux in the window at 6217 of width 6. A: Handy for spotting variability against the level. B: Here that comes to -87.4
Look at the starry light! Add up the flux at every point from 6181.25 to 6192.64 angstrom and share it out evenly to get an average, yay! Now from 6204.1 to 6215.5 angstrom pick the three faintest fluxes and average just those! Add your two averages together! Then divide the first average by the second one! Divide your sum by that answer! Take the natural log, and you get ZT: 5.22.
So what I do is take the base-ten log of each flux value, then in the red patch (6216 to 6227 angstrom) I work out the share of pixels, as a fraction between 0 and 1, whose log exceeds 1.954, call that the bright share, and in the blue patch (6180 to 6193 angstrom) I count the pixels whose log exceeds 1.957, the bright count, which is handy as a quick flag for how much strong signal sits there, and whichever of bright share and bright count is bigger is 1.0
